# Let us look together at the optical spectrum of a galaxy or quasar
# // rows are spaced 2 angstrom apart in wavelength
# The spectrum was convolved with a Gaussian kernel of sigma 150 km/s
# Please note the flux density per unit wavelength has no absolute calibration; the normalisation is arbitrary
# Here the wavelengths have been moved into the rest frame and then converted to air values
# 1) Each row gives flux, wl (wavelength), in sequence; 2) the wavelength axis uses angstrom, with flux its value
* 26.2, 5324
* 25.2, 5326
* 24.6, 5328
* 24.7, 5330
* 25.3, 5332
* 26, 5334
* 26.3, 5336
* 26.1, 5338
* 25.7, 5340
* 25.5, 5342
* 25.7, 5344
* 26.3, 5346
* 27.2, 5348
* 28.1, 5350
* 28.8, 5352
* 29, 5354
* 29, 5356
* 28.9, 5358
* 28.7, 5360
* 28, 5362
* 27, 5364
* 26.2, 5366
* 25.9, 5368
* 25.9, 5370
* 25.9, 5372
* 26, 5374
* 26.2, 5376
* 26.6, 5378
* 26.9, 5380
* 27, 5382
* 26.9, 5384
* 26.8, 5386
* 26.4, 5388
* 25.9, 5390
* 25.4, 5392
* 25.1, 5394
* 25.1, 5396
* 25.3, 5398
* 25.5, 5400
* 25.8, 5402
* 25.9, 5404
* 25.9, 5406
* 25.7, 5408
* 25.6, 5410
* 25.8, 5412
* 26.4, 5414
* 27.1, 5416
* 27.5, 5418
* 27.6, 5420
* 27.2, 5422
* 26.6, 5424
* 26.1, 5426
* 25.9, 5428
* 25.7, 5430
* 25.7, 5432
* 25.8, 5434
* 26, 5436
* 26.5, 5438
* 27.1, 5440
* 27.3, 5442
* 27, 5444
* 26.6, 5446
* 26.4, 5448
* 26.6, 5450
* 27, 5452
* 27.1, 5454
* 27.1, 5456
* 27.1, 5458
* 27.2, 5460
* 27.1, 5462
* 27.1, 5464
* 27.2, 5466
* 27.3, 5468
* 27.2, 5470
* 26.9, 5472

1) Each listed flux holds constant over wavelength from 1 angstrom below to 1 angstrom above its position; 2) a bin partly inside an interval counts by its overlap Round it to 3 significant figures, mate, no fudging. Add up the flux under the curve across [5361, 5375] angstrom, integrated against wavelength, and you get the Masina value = 370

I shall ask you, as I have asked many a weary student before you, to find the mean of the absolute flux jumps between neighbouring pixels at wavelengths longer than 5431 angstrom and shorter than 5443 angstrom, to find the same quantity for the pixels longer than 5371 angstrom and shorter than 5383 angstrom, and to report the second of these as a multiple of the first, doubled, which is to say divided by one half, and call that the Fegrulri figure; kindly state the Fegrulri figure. 1.4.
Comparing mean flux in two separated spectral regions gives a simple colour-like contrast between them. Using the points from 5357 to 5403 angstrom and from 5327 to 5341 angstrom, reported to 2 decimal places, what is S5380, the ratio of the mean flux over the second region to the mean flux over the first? 0.97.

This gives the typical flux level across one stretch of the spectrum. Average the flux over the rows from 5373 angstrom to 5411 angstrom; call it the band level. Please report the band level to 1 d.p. 26.0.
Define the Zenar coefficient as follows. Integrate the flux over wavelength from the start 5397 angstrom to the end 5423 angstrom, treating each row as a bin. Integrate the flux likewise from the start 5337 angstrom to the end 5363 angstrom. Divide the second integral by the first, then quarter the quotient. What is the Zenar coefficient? 0.262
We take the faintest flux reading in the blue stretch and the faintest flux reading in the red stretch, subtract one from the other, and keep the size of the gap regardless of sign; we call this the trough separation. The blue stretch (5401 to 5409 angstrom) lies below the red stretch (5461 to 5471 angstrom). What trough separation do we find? 1.40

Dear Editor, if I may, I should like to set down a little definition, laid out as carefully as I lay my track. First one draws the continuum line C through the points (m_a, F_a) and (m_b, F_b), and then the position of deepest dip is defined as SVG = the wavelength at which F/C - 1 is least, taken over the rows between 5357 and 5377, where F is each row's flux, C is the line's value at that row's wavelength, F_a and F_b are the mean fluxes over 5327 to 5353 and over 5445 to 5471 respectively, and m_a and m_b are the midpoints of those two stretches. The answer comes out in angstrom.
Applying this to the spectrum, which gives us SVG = 5372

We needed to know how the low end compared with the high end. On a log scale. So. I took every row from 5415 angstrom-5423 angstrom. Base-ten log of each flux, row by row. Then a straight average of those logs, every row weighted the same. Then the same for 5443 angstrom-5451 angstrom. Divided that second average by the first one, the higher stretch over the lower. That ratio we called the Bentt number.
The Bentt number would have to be 0.99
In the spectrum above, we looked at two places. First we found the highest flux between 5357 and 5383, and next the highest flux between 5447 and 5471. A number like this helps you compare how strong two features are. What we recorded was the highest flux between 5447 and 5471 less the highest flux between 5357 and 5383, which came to -1.6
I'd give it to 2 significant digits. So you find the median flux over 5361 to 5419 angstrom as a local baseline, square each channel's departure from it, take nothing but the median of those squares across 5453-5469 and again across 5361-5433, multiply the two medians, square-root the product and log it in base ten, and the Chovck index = -0.26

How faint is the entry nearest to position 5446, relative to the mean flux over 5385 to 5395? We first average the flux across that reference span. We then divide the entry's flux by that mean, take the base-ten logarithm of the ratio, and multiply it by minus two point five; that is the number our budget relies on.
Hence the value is -0.028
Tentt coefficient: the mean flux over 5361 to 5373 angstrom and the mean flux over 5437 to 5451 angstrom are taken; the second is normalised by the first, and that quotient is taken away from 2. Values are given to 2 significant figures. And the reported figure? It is 0.99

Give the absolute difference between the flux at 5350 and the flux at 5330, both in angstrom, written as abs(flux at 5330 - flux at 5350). 3.4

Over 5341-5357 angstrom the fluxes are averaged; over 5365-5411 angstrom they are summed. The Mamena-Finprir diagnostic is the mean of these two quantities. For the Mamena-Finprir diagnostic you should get 313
